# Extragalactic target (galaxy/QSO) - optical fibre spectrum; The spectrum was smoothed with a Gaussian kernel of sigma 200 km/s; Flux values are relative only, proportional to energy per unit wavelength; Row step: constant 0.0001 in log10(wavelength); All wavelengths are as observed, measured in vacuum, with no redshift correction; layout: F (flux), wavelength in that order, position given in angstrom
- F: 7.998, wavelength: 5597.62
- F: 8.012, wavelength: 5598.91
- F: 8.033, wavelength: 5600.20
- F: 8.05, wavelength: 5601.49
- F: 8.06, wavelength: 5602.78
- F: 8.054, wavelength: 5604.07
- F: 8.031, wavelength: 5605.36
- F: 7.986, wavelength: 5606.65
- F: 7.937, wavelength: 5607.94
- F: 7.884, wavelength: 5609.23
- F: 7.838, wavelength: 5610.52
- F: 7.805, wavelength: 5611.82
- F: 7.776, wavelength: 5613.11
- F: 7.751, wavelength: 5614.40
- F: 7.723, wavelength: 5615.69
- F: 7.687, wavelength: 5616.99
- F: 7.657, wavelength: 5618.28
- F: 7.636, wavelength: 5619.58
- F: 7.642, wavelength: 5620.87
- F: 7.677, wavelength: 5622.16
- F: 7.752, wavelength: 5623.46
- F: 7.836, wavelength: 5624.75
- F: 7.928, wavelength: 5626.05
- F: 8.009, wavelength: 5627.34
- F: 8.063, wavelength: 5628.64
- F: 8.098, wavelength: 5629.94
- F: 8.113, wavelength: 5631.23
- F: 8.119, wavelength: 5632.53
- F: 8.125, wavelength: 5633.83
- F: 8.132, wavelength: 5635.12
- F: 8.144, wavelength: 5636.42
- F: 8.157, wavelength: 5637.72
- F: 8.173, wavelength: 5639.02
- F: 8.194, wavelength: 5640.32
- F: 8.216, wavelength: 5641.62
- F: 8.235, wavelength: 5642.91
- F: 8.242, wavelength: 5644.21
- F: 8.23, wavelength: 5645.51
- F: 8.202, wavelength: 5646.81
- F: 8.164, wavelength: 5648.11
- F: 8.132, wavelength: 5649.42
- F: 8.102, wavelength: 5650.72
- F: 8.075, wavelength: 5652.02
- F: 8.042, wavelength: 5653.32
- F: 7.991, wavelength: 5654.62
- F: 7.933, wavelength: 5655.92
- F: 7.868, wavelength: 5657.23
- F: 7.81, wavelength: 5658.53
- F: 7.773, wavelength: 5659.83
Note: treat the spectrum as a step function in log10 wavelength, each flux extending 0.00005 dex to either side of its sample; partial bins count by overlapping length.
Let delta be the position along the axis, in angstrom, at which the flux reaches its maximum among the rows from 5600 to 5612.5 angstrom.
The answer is 5602.78 angstrom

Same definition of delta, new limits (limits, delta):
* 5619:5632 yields 5631.23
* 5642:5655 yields 5644.21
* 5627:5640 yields 5639.02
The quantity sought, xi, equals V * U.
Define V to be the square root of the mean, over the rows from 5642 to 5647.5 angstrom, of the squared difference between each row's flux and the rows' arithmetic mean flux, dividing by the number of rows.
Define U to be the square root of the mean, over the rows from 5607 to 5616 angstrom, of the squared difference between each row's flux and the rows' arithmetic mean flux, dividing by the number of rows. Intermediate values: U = 0.07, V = 0.015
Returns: 0.0011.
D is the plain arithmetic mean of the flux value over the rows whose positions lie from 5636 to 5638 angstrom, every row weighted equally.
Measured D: 8.15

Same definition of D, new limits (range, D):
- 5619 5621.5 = 7.64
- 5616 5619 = 7.67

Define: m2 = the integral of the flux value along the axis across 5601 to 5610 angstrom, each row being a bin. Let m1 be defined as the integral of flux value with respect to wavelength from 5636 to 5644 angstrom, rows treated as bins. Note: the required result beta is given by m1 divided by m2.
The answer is 0.91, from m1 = 66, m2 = 72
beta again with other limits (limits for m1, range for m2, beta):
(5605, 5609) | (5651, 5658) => 0.57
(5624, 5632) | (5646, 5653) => 1.13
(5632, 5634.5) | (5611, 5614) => 0.87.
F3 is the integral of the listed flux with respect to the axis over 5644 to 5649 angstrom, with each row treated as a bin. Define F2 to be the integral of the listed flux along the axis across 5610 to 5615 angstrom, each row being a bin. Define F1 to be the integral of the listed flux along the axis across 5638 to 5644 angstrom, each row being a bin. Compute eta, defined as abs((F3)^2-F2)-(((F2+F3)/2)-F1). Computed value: 1647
